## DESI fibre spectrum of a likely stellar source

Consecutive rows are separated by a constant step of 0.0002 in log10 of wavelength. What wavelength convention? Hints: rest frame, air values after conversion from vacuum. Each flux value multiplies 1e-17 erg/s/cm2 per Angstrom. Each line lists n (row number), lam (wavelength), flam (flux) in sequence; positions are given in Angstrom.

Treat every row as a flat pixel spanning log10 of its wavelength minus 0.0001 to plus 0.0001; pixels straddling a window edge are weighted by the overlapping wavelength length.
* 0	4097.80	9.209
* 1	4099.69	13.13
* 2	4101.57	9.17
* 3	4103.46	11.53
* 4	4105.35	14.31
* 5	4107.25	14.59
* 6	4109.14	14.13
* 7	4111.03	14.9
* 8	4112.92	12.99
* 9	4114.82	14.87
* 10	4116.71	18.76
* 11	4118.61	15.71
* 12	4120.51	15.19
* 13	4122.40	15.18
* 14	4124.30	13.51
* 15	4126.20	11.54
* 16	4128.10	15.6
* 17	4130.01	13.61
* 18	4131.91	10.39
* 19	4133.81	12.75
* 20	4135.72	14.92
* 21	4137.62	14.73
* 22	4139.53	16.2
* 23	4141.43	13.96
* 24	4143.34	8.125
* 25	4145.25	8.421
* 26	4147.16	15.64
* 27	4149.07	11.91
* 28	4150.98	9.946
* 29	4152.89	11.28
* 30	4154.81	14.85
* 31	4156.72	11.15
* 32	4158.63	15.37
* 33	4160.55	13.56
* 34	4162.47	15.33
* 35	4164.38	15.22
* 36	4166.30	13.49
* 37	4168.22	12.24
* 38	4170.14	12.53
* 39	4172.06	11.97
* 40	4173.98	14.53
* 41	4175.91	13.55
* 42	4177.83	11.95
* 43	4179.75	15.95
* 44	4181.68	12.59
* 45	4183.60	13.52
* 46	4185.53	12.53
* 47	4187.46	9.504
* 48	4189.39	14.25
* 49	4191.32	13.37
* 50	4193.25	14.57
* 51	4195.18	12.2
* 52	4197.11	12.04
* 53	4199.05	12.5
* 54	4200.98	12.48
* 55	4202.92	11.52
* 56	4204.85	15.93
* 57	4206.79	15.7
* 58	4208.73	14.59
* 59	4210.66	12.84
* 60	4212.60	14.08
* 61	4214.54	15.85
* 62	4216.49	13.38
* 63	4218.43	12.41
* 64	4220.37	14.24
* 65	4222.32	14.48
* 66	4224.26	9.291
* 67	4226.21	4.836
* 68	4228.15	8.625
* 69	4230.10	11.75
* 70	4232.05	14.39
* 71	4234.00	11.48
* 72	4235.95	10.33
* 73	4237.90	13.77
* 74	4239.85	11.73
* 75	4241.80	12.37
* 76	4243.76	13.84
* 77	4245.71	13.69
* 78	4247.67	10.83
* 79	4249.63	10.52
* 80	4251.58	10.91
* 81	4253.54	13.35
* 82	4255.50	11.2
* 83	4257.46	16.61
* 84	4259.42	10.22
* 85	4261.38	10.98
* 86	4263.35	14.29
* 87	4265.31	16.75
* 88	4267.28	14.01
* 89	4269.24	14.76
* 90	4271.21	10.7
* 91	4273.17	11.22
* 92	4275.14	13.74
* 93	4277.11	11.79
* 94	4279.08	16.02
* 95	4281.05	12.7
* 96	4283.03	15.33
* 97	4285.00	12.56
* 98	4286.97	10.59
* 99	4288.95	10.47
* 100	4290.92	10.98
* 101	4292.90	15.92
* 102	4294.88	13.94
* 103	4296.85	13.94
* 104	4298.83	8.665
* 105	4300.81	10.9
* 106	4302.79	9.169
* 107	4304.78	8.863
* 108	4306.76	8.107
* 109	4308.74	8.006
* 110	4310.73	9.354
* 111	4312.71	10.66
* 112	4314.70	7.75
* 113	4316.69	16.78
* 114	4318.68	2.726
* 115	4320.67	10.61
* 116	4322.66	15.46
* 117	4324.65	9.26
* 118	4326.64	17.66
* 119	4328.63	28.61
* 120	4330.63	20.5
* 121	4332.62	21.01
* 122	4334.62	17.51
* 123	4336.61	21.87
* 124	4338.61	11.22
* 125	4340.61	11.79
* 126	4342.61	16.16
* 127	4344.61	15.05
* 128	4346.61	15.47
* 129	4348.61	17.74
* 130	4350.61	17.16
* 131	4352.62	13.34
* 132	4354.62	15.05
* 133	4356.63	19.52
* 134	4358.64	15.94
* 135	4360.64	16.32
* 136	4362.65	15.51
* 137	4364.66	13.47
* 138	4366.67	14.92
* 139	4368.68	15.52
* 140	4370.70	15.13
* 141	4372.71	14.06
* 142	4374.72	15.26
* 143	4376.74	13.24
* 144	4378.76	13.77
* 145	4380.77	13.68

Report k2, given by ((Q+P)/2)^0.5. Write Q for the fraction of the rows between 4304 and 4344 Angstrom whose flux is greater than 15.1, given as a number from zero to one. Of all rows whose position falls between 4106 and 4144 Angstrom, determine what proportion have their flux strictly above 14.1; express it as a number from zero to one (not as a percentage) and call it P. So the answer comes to 0.72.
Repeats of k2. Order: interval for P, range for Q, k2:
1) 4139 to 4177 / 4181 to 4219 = 0.50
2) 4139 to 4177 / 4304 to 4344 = 0.63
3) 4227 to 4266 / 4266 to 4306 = 0.42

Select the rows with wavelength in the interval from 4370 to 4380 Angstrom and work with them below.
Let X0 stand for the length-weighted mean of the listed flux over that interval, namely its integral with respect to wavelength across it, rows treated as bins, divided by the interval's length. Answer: 14.3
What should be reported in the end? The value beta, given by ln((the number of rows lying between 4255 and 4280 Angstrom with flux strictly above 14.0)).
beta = 1.8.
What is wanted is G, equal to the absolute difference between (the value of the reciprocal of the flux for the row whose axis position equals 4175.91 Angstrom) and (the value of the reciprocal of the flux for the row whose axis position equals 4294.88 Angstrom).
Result 0.002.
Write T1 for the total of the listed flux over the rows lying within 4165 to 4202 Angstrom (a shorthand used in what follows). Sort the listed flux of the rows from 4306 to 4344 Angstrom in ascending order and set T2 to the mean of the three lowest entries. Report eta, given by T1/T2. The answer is 40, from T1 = 245.8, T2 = 6.2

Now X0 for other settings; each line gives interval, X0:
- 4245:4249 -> 12.0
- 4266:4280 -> 13.2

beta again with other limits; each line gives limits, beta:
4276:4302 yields 1.1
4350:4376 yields 2.4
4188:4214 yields 1.8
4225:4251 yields 0.0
